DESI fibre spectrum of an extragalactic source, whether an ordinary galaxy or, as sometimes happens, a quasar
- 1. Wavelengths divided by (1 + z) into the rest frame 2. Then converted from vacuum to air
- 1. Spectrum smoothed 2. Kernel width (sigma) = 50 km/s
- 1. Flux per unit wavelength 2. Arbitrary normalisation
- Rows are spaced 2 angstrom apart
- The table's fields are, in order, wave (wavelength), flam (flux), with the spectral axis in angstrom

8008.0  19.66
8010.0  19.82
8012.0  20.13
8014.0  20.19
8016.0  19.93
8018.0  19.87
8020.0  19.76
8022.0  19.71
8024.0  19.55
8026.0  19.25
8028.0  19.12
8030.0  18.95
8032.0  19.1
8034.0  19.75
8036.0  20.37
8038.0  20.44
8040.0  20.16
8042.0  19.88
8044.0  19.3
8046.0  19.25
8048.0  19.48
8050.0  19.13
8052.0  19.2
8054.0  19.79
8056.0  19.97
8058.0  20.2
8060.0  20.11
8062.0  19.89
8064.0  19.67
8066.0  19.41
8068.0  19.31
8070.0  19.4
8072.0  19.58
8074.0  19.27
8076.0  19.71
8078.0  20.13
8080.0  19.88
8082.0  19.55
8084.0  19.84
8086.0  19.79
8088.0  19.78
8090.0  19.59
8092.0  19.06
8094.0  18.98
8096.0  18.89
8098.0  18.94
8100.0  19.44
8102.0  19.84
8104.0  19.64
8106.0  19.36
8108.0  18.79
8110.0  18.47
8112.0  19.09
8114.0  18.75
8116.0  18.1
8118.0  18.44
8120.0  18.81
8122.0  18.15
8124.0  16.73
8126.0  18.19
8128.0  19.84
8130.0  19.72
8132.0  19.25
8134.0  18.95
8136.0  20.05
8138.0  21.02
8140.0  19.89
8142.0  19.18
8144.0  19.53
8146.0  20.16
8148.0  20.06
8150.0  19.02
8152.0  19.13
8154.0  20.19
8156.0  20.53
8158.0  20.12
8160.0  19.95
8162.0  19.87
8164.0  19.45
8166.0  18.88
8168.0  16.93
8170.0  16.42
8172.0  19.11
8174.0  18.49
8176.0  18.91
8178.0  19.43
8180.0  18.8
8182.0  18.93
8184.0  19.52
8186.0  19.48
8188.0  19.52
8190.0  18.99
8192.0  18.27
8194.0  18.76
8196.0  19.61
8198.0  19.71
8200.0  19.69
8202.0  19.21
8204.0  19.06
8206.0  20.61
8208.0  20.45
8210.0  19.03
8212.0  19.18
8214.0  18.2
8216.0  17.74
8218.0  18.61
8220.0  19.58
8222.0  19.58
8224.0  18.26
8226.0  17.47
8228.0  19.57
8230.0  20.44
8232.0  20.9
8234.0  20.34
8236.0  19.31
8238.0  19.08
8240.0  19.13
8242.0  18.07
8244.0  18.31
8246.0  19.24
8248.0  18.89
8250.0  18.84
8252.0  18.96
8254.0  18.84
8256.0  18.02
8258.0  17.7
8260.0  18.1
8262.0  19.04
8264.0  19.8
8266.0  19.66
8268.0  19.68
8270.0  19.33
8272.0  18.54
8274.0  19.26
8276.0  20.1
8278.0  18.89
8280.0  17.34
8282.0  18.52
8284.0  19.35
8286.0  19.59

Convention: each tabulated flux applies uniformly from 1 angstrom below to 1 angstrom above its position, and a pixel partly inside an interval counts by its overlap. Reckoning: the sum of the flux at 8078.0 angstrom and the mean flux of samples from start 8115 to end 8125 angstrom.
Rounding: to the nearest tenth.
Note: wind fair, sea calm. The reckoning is 38.2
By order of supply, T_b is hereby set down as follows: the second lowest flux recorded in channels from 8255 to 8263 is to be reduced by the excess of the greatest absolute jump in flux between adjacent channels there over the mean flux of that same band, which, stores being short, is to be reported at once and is 35.3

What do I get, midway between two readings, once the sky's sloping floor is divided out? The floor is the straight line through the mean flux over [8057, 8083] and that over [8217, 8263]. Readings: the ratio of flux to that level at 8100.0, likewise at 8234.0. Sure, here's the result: 1.03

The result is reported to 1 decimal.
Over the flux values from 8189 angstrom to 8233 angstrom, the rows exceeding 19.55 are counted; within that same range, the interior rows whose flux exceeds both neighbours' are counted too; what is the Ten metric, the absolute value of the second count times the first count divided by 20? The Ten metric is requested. 1.5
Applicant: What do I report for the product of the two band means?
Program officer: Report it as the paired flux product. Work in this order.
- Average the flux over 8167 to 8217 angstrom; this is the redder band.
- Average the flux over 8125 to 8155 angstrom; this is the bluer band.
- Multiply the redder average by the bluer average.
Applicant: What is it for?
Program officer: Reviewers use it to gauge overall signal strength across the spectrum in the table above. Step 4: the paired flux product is 372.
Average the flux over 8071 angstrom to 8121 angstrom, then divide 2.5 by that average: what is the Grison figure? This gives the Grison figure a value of 0.130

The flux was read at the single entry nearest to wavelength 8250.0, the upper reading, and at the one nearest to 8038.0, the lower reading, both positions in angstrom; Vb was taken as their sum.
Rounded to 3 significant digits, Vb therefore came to 39.3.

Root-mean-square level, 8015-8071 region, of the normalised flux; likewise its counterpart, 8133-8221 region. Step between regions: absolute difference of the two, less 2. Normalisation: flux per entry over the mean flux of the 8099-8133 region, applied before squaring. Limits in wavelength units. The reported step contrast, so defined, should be -1.982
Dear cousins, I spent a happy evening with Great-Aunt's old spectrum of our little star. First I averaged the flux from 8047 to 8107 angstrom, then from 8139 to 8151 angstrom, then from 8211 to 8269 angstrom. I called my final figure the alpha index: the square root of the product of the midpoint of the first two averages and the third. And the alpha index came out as 19.3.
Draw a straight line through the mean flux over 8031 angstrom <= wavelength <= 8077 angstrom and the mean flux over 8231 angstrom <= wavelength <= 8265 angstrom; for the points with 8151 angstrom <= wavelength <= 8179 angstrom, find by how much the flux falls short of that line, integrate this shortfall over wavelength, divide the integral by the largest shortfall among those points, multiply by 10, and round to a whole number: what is 17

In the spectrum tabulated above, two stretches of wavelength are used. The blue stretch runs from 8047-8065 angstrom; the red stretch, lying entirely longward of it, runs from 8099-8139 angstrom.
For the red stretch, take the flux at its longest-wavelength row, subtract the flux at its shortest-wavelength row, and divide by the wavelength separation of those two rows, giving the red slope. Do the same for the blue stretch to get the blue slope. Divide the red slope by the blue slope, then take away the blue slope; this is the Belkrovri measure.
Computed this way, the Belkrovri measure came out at 3.5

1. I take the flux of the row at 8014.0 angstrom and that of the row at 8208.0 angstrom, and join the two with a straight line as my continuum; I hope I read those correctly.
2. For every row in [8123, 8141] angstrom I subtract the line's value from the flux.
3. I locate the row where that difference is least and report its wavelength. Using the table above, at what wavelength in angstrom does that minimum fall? 8124.0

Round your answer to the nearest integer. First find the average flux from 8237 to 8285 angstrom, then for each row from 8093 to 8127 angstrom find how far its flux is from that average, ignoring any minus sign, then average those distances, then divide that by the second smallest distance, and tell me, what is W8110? 10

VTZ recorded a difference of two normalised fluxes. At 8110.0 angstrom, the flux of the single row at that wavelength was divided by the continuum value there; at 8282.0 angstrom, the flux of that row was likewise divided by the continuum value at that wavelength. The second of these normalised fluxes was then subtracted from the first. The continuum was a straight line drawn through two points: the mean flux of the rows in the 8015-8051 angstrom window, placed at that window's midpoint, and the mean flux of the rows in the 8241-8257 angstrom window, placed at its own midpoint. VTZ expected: -0.04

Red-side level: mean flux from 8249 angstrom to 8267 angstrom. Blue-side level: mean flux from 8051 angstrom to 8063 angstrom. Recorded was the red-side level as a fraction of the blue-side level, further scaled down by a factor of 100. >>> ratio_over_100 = 0.0095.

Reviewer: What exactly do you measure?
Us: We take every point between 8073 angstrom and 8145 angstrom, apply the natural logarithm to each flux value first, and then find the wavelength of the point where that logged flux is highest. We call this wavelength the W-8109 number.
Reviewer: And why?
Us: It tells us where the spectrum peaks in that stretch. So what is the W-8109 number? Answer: 8138.0 angstrom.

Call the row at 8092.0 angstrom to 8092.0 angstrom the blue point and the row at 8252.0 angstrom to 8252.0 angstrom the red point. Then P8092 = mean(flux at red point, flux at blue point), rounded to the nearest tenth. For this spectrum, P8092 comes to 19.0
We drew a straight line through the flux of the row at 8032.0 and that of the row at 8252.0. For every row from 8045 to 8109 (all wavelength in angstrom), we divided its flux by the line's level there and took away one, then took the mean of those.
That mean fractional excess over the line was 0.024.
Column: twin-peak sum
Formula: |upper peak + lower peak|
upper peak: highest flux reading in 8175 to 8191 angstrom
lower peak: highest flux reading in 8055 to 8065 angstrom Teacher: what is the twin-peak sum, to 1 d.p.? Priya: 39.7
